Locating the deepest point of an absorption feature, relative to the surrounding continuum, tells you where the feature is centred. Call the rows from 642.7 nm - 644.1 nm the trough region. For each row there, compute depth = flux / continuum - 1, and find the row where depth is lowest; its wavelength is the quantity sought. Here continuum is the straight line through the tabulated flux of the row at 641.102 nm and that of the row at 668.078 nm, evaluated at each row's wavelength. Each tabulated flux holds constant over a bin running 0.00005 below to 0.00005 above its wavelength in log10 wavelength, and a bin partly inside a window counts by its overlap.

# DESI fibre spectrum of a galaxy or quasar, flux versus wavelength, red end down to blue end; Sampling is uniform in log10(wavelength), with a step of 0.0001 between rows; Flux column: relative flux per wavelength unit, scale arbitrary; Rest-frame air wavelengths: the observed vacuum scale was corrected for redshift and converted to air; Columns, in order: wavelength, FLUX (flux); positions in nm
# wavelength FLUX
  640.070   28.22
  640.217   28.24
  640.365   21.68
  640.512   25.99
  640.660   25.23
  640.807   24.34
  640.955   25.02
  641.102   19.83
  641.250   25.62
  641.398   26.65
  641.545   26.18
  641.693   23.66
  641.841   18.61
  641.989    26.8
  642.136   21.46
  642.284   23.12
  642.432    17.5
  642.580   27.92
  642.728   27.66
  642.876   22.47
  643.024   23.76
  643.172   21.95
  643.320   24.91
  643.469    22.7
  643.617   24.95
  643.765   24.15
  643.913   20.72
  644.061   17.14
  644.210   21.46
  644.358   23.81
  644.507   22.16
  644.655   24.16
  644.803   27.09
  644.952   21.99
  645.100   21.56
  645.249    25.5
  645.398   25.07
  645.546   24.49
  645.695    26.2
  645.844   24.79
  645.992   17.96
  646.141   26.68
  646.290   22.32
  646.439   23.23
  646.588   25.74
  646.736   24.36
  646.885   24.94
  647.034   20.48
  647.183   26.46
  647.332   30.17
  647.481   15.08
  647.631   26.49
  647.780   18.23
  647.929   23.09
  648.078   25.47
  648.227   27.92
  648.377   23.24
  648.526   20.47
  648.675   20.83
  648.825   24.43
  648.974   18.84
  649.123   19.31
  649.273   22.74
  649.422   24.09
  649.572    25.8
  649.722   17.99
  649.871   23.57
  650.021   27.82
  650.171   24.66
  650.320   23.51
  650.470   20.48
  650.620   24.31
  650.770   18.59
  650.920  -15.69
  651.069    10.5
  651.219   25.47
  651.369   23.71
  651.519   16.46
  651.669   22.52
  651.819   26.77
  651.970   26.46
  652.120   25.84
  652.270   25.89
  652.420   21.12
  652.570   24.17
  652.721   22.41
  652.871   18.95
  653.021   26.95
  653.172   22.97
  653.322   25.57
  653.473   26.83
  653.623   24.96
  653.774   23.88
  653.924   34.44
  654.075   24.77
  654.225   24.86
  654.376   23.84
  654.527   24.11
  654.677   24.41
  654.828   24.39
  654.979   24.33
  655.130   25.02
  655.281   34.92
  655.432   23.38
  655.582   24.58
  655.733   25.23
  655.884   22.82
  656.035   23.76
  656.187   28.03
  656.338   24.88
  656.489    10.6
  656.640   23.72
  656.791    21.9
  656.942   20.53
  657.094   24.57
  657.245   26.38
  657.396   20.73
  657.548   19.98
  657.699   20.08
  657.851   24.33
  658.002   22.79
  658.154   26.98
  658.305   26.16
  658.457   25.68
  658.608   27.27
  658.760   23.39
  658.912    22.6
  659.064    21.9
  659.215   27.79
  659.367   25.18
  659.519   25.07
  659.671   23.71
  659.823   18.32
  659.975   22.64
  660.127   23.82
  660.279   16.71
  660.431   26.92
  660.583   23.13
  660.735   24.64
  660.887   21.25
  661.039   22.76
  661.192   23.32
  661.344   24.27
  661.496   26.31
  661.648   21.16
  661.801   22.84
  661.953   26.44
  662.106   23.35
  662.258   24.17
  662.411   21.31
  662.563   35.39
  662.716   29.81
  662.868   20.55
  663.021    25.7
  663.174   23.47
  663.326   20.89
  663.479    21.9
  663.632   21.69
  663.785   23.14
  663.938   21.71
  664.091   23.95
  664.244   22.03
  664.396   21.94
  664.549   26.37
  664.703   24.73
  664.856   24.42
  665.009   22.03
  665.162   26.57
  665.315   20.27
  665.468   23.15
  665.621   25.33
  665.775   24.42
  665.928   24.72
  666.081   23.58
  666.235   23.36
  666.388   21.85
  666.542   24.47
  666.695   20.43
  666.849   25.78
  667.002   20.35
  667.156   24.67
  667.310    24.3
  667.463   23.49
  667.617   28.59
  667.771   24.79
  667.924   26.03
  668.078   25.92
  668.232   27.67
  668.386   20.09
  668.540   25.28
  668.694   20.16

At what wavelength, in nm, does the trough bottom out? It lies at 644.061 nm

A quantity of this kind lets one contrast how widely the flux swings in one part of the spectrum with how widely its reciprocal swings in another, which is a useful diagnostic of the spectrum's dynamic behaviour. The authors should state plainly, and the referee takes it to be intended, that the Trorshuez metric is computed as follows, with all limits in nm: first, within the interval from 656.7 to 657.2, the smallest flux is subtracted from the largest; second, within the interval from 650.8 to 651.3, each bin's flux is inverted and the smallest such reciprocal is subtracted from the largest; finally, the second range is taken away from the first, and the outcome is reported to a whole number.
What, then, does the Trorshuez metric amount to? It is 4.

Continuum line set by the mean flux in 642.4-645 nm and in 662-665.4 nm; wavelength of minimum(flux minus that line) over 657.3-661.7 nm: 660.279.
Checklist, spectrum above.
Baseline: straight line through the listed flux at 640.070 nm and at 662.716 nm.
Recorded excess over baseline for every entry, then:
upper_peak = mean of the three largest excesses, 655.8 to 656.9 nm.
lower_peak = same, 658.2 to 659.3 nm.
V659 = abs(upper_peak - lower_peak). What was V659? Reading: 1.3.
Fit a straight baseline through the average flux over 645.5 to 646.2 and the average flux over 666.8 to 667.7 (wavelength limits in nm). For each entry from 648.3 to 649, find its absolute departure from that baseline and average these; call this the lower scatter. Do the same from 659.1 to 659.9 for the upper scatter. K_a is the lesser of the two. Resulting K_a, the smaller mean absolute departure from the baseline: 2.3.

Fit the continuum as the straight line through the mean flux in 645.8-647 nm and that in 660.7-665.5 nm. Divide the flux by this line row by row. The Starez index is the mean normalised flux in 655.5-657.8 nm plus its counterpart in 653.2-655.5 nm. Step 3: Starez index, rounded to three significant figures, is 2.04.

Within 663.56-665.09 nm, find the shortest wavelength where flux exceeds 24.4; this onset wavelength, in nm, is 664.549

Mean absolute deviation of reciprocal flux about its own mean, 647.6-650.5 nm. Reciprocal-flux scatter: 0.0051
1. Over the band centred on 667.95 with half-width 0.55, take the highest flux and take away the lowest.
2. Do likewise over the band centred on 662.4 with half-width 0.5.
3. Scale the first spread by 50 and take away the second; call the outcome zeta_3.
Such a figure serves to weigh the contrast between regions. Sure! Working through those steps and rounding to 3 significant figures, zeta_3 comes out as 410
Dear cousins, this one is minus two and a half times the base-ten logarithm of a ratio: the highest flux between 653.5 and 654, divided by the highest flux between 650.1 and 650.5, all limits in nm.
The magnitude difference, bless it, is -0.36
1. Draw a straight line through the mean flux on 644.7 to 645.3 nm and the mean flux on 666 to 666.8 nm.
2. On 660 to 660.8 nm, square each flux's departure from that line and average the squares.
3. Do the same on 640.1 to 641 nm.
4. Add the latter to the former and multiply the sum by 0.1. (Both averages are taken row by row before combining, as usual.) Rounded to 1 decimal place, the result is 1.6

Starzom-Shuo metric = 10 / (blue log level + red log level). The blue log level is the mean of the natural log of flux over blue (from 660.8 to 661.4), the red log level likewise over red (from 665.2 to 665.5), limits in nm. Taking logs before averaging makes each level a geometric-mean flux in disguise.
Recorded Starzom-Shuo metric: 1.61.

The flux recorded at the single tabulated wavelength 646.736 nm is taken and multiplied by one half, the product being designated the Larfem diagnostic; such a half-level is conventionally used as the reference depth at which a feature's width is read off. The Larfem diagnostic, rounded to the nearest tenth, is 12.2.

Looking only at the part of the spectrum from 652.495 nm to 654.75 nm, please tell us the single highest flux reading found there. 34.44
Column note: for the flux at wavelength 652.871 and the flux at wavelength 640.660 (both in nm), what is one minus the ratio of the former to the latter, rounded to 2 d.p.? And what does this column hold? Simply 0.25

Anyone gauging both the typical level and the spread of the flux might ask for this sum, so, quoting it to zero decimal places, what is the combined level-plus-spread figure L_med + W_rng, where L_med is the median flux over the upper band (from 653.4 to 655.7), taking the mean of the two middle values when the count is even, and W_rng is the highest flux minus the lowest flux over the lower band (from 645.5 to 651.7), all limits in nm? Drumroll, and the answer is 70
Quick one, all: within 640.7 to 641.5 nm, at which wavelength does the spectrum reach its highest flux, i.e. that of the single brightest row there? 641.398 nm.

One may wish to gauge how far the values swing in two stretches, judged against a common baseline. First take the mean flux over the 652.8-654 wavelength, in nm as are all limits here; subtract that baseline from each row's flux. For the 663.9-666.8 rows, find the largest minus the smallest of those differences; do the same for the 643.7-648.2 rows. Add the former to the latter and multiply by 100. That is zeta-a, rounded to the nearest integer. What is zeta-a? 2139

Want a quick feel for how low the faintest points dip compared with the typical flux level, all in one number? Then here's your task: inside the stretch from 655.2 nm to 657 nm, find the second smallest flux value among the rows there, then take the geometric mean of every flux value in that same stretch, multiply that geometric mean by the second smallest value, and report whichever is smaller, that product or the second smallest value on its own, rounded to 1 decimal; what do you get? 20.5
